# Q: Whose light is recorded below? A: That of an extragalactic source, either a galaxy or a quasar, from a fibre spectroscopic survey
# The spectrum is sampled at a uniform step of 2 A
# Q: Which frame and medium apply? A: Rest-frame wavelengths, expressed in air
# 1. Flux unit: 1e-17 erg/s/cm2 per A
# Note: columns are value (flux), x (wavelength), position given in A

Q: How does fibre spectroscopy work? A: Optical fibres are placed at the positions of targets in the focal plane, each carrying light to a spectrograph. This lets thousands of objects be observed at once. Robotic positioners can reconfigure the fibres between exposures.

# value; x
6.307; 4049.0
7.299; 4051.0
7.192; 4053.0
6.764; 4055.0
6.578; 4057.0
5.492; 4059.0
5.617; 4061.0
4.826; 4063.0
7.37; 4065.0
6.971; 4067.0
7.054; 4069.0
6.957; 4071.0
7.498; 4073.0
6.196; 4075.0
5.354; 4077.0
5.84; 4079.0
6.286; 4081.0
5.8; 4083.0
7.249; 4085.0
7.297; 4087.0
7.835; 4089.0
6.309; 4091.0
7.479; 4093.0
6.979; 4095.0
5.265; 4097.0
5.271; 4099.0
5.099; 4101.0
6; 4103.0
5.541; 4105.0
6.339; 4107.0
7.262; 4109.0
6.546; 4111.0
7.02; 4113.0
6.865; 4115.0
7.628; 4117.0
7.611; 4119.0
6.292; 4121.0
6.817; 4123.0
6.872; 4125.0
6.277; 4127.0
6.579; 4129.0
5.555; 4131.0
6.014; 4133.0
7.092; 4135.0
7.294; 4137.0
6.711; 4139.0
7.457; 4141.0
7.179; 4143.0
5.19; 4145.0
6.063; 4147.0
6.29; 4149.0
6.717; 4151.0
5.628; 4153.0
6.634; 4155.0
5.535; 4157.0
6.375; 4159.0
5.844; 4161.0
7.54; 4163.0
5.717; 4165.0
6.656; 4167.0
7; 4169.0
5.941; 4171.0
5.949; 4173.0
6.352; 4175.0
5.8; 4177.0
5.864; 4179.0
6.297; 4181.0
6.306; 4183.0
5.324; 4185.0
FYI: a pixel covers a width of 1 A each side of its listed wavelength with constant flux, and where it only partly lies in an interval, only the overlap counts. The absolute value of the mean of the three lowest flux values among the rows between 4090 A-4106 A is 5.2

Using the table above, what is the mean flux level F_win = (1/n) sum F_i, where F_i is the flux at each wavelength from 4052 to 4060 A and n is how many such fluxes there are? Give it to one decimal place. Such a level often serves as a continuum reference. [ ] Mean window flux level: 6.5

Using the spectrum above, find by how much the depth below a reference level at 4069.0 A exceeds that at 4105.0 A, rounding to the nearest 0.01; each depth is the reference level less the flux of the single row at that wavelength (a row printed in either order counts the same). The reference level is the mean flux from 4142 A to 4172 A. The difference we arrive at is -1.51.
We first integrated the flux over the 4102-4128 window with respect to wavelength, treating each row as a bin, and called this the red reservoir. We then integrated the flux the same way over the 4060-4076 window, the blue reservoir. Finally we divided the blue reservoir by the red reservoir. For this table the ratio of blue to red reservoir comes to 0.6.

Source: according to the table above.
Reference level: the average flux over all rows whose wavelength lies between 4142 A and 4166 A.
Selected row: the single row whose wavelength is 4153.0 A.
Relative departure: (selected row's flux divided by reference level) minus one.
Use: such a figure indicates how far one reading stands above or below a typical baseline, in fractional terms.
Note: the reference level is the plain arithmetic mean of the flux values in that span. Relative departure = -0.10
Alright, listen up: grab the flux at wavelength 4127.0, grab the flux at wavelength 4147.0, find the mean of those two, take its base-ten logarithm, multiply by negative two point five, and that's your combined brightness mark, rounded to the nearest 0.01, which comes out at -1.98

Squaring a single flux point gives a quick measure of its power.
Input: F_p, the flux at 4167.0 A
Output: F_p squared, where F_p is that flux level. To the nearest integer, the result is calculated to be 44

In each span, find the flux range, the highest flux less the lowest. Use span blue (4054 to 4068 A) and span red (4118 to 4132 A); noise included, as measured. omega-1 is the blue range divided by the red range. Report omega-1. 1.24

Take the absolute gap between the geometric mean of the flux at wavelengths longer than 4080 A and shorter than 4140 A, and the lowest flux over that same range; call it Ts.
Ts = 1.43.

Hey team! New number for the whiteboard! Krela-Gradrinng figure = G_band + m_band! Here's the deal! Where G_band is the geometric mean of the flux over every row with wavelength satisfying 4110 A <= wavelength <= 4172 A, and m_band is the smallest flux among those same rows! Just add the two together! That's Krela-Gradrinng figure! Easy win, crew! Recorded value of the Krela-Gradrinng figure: 11.7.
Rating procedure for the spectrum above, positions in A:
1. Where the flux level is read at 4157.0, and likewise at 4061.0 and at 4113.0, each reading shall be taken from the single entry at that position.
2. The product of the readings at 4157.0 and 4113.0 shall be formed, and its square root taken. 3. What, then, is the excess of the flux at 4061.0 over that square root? -0.62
